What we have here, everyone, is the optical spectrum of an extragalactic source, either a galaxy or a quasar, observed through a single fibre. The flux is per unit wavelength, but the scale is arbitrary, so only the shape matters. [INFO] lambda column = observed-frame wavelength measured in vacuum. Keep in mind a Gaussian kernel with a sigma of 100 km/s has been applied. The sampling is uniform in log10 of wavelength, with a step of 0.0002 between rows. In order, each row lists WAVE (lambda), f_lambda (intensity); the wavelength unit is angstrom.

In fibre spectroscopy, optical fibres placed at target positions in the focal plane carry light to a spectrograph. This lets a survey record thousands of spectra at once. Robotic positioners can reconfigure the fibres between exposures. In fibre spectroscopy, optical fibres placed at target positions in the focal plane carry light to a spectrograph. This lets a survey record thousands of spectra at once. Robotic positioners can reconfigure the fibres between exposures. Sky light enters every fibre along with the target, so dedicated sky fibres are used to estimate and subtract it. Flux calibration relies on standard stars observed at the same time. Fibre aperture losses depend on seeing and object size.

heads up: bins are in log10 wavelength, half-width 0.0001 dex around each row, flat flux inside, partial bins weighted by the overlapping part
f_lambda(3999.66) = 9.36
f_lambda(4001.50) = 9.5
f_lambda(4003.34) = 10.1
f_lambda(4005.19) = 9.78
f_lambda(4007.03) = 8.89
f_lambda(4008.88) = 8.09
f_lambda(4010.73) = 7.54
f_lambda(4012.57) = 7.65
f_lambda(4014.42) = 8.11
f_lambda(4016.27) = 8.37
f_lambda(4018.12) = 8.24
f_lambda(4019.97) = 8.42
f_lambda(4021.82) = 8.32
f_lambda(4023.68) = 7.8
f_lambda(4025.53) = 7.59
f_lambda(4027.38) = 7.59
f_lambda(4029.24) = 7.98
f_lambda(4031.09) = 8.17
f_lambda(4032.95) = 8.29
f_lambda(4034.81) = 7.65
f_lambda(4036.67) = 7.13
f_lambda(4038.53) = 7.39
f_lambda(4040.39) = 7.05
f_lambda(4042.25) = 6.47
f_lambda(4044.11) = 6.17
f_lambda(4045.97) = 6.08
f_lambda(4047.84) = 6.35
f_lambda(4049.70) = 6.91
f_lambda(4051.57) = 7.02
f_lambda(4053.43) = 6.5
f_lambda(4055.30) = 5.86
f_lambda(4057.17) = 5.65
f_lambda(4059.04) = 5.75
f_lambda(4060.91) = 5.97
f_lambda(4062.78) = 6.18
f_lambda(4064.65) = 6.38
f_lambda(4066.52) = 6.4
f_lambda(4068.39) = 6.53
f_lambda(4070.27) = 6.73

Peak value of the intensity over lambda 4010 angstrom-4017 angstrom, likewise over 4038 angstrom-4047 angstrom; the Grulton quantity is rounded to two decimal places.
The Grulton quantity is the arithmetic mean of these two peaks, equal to 7.88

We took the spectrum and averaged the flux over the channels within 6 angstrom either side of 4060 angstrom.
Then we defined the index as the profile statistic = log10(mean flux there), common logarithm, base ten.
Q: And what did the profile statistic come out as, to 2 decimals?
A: 0.78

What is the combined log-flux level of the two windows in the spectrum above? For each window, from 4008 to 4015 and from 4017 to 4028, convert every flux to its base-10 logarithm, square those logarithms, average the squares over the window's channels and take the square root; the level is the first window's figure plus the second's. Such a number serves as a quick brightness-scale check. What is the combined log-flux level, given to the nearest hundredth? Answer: 1.80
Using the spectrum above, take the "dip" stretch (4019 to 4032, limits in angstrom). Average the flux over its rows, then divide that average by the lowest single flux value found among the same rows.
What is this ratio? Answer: 1.05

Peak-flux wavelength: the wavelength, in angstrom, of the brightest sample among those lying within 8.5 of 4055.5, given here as 4051.57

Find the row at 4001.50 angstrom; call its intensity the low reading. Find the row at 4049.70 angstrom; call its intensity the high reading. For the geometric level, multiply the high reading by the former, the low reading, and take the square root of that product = 8.1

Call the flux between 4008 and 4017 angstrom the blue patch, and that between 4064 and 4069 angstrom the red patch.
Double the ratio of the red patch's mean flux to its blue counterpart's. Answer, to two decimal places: 1.62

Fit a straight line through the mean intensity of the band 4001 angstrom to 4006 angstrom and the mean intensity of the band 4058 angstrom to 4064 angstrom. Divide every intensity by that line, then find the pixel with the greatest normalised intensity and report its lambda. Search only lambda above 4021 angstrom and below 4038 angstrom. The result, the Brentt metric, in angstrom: 4032.95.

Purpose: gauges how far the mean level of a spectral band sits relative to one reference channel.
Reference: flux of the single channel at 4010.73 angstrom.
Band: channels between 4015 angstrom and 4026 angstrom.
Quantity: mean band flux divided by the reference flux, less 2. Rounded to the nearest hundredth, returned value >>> -0.92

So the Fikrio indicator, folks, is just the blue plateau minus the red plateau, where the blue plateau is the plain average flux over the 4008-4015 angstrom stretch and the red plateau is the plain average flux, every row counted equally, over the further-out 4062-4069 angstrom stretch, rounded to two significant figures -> 1.5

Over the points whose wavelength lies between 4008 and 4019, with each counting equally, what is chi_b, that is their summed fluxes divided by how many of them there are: 8.0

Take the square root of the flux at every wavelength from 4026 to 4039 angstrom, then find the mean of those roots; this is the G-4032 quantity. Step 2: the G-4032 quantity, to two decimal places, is 2.78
